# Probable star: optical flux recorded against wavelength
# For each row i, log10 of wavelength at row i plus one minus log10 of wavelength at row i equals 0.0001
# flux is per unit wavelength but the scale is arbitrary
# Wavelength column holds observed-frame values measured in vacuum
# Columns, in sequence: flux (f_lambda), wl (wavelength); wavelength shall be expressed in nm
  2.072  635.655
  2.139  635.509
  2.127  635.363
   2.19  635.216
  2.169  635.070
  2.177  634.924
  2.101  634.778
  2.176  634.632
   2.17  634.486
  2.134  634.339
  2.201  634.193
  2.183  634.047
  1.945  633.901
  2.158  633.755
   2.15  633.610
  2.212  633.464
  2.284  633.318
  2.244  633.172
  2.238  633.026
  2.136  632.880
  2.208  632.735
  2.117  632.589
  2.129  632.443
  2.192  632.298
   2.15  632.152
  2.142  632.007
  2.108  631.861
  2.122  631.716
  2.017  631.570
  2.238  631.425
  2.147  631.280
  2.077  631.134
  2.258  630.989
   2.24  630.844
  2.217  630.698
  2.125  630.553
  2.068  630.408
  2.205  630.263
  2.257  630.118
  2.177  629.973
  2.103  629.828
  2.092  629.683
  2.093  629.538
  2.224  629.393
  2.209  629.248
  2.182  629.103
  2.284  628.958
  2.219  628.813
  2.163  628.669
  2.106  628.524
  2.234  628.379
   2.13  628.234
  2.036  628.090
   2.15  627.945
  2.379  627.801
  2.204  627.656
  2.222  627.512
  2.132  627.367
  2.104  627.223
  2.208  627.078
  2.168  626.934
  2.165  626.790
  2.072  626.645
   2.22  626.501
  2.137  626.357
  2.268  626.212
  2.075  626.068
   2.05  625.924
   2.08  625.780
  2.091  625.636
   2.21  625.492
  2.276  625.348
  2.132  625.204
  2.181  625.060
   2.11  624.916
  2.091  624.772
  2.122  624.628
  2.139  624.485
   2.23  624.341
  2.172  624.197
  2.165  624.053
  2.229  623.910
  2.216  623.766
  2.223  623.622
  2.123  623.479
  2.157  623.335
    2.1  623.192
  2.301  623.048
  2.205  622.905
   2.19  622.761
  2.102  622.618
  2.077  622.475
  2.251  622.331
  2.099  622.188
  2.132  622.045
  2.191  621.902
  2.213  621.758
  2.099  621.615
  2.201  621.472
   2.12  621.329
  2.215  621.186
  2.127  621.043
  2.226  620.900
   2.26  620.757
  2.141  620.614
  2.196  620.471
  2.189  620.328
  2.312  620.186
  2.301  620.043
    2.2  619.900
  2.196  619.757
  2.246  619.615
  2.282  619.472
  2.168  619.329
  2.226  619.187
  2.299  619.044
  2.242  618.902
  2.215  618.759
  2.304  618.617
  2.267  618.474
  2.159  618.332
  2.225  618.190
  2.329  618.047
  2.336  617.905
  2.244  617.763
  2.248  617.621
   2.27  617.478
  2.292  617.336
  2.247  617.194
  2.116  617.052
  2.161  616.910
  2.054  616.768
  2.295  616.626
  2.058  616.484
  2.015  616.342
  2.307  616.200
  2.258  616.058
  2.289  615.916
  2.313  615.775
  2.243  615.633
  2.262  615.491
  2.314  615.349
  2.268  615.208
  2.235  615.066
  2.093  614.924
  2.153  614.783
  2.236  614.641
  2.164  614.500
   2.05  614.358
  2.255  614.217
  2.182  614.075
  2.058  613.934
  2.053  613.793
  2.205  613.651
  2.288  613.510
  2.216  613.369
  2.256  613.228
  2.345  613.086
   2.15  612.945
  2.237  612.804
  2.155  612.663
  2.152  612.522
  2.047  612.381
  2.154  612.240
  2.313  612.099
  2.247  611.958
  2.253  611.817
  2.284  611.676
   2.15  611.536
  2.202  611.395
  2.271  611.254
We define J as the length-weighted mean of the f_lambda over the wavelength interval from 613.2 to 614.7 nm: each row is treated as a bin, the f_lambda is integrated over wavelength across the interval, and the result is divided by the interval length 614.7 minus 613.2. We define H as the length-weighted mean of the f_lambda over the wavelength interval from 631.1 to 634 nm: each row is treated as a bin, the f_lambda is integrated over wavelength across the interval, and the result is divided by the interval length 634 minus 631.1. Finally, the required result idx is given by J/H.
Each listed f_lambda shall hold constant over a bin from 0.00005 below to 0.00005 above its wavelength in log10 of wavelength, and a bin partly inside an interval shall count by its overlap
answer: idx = 1.01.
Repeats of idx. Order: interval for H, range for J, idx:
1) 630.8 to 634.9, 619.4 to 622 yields 1.02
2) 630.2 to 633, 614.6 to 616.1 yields 1.04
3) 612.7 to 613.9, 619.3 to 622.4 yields 0.99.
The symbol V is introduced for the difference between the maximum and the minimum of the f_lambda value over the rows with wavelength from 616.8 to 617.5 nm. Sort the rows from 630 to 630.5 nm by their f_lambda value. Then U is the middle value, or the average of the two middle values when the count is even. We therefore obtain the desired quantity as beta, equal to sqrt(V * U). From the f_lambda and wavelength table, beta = 0.62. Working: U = 2.205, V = 0.18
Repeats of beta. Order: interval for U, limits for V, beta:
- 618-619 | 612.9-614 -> 0.81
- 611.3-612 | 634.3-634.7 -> 0.31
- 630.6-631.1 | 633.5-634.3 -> 0.76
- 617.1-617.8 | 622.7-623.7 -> 0.67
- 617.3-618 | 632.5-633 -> 0.45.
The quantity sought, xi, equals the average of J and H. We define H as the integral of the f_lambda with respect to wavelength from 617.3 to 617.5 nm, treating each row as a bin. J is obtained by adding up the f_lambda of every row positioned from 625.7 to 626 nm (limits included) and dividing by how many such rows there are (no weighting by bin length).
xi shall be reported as 1.26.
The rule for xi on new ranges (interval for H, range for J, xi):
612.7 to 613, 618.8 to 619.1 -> 1.46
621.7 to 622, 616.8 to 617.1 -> 1.40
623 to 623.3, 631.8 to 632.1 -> 1.39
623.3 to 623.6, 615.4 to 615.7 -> 1.45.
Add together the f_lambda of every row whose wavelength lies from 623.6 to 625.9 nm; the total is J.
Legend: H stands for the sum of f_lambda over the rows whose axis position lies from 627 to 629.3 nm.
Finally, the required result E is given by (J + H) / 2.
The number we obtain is 34.8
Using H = 35.0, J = 34.7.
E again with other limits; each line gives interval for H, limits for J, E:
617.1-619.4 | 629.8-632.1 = 35.3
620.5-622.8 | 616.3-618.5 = 35.0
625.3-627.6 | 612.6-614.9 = 34.7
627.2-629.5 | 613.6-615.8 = 35.0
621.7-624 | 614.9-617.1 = 35.0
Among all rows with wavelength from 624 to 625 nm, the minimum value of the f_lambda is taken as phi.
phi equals 2.091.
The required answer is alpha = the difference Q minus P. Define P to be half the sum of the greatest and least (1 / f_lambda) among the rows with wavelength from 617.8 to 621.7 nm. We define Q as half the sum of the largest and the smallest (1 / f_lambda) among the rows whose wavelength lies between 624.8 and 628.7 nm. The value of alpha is 0.0035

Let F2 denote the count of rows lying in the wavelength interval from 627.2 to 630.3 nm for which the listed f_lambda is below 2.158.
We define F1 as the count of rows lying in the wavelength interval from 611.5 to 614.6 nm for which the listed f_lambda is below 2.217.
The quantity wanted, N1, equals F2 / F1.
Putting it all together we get 0.7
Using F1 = 13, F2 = 9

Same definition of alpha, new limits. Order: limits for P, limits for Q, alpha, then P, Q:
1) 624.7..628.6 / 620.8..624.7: 0.0023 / 0.456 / 0.458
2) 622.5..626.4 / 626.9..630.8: -0.0054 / 0.461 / 0.456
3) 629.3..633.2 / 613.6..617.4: -0.0051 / 0.469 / 0.464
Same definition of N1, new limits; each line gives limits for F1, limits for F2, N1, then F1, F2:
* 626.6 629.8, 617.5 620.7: 0.1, 16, 1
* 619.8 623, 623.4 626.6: 0.6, 17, 11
